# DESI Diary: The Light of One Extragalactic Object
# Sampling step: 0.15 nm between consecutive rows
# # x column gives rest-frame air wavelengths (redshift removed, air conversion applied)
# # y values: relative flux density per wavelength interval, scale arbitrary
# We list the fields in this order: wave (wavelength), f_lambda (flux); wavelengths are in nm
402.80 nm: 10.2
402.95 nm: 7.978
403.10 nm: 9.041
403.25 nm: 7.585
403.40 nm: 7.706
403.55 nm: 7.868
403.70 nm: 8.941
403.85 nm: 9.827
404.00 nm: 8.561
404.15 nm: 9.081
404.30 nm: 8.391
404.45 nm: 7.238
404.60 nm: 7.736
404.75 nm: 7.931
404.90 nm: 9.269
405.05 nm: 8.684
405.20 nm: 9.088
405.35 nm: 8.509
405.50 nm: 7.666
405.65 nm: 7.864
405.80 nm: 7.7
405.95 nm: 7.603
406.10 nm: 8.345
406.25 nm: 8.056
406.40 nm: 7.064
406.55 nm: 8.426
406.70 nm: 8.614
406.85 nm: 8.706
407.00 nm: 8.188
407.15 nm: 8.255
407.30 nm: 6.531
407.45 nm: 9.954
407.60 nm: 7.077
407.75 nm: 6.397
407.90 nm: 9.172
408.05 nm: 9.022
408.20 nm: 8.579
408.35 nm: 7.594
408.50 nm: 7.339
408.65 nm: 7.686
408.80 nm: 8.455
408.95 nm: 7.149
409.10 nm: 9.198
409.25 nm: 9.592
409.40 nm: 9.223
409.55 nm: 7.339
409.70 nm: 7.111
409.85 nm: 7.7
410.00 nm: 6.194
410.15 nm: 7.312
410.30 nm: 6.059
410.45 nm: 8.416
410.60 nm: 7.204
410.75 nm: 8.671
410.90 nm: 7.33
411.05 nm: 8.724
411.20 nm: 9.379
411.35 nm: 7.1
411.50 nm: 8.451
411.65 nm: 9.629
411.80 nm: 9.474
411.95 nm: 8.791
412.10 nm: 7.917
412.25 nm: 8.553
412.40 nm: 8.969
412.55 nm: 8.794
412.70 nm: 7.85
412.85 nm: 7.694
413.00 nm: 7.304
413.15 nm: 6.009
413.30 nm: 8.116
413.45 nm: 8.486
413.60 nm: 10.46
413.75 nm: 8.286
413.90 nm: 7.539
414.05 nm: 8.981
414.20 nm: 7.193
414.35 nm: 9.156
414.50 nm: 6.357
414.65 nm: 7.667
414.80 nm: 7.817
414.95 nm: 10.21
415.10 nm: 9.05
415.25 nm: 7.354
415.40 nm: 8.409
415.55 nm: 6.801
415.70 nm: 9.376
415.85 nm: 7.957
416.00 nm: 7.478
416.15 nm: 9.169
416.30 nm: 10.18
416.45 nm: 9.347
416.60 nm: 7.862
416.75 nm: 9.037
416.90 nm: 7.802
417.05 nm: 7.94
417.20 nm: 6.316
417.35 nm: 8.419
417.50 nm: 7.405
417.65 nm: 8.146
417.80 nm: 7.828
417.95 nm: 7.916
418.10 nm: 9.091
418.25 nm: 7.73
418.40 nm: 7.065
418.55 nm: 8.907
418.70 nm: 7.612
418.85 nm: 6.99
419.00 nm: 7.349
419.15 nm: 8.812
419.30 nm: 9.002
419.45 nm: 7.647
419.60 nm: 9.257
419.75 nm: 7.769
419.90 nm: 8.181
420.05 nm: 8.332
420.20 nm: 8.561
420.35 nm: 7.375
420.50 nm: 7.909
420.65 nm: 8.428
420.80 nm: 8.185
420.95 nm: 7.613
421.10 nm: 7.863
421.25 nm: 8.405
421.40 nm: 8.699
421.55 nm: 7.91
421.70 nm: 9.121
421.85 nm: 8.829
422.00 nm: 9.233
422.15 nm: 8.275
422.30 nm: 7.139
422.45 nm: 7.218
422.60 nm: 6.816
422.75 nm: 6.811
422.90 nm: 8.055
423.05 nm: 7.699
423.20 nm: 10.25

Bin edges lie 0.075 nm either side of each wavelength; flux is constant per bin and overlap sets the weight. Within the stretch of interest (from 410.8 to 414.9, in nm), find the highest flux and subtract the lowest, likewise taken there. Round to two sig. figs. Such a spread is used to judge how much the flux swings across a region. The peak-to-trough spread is 4.5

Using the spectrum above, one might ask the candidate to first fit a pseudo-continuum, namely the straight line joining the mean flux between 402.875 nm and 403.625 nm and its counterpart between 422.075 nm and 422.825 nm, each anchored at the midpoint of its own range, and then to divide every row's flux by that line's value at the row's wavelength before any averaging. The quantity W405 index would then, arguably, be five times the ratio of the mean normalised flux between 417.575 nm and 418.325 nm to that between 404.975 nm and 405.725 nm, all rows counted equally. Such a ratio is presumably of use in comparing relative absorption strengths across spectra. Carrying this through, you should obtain 5.21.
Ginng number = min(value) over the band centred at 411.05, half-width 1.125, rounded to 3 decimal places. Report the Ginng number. 6.059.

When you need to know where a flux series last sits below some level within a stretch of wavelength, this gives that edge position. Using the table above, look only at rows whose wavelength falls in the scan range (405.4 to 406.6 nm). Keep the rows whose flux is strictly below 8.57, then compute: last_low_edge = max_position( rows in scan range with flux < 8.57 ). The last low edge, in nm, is 406.55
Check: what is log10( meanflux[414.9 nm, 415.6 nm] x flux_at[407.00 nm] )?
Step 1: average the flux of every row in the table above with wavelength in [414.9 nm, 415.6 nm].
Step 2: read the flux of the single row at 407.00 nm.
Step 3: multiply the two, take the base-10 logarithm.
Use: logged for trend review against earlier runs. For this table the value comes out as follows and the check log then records 1.84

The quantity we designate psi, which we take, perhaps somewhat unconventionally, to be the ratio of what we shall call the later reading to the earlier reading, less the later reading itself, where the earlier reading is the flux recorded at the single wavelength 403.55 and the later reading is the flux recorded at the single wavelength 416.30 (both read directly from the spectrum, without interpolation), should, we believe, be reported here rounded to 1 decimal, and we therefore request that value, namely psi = -8.9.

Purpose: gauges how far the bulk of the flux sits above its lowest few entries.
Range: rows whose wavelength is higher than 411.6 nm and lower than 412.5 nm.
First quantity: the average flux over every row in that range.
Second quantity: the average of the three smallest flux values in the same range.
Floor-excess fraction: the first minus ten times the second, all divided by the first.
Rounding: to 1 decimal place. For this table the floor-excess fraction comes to -8.5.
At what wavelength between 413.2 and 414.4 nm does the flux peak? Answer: 413.60 nm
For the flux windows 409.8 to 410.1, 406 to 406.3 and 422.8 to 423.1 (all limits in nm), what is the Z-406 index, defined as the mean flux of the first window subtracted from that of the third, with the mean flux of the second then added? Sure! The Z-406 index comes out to 9.1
